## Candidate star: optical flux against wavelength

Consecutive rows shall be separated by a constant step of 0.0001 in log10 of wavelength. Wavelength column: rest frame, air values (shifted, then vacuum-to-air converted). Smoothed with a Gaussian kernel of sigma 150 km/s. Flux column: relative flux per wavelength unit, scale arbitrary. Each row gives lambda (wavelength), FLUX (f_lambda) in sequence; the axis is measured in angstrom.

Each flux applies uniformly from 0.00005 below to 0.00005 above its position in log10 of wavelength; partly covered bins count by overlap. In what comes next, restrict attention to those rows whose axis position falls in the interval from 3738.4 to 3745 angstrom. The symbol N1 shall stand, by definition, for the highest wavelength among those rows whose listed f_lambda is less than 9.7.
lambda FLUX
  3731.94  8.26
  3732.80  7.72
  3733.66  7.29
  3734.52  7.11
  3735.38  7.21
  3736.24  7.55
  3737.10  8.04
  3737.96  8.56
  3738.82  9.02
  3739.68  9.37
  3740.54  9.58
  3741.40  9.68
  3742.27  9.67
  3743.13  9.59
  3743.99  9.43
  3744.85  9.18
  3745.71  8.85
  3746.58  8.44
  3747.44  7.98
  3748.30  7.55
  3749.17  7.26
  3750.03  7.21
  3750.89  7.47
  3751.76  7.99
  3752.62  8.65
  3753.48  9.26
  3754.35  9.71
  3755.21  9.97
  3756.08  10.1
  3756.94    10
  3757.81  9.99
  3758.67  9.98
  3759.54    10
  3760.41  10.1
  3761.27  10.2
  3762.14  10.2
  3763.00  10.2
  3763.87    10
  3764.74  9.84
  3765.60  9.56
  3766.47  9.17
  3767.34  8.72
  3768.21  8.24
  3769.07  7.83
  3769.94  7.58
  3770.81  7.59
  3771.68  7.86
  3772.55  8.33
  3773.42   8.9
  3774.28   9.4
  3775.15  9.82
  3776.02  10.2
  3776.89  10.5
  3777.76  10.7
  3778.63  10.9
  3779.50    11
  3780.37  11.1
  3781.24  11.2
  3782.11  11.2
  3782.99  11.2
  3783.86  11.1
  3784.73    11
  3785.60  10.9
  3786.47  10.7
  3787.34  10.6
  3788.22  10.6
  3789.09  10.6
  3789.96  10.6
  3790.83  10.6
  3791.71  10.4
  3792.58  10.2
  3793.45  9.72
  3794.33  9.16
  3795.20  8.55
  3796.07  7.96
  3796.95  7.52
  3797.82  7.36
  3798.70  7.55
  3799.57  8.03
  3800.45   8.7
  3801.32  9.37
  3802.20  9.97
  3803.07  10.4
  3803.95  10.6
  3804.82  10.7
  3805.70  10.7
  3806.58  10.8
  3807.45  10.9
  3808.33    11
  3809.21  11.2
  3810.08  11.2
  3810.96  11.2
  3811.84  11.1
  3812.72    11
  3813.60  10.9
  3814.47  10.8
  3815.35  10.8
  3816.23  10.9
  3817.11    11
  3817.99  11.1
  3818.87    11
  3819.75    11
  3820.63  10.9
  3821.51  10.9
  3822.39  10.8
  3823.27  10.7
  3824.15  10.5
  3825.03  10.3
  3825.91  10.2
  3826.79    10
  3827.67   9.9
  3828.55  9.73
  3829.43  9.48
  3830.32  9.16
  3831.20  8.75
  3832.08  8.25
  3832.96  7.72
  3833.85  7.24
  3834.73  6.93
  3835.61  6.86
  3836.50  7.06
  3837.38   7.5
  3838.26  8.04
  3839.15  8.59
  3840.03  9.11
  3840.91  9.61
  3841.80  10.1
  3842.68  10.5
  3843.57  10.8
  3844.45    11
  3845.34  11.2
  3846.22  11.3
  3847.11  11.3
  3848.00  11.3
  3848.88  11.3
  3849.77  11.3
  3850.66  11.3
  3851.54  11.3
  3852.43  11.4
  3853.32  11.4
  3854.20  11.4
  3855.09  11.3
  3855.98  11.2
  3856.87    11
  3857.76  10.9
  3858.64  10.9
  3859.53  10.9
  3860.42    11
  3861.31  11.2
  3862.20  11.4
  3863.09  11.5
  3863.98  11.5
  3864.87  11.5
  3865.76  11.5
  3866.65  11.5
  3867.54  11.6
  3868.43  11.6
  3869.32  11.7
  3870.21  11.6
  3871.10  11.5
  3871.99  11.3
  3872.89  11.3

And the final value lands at 3744.85 angstrom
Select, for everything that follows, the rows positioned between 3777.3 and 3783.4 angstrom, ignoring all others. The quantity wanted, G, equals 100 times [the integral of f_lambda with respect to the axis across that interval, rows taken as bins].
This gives 6726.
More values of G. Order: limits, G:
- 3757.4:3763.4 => 6063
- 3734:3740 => 4855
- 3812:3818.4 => 6997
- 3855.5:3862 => 7167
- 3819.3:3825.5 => 6651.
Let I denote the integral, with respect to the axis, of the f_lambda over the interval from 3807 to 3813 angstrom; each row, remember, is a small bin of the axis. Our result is 67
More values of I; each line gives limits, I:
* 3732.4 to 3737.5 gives 38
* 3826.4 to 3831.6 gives 49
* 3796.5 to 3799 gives 19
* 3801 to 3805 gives 41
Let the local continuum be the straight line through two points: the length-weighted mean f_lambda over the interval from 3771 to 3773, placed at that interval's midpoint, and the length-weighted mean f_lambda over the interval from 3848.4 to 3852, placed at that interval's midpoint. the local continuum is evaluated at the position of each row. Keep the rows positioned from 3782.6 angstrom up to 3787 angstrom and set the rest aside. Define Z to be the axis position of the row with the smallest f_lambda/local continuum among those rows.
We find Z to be 3786.47 angstrom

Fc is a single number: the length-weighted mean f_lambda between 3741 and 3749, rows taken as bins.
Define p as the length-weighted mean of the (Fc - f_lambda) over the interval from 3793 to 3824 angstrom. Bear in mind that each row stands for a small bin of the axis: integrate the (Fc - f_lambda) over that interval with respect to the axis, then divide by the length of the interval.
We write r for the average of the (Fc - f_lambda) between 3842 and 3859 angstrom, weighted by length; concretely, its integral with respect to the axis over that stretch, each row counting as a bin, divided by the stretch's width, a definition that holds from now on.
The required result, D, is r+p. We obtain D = -3.6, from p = -1.30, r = -2.3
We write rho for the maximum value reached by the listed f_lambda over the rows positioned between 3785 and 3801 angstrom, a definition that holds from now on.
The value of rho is 10.9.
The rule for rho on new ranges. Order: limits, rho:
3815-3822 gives 11.1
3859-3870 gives 11.7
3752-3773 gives 10.2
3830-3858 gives 11.4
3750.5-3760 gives 10.1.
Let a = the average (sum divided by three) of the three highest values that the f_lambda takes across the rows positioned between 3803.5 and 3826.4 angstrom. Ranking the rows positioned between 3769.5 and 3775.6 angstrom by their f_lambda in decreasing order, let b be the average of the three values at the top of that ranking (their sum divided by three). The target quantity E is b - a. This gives -1.83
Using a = 11.2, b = 9.4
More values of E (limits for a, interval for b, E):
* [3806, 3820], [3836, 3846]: -0.20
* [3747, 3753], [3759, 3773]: 1.99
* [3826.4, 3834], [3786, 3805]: 0.79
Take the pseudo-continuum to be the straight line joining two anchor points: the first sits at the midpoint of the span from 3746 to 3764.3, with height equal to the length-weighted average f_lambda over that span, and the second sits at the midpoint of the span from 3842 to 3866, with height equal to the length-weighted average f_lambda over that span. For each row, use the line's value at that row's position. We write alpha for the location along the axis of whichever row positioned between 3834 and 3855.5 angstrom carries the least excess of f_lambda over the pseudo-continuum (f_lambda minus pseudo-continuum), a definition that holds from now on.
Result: 3835.61 angstrom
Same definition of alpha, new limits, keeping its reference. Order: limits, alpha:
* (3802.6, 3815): 3803.07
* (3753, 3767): 3766.47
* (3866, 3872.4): 3871.99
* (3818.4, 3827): 3826.79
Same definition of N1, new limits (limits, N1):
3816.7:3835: 3834.73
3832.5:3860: 3840.91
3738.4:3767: 3766.47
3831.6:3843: 3840.91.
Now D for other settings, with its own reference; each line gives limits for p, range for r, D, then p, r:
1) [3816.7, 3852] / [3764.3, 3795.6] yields -2.0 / -1.01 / -1.0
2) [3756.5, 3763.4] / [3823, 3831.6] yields -2.2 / -1.22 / -1.0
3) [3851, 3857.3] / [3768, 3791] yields -3.6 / -2.42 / -1.2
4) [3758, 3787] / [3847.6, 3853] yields -3.5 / -1.00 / -2.5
